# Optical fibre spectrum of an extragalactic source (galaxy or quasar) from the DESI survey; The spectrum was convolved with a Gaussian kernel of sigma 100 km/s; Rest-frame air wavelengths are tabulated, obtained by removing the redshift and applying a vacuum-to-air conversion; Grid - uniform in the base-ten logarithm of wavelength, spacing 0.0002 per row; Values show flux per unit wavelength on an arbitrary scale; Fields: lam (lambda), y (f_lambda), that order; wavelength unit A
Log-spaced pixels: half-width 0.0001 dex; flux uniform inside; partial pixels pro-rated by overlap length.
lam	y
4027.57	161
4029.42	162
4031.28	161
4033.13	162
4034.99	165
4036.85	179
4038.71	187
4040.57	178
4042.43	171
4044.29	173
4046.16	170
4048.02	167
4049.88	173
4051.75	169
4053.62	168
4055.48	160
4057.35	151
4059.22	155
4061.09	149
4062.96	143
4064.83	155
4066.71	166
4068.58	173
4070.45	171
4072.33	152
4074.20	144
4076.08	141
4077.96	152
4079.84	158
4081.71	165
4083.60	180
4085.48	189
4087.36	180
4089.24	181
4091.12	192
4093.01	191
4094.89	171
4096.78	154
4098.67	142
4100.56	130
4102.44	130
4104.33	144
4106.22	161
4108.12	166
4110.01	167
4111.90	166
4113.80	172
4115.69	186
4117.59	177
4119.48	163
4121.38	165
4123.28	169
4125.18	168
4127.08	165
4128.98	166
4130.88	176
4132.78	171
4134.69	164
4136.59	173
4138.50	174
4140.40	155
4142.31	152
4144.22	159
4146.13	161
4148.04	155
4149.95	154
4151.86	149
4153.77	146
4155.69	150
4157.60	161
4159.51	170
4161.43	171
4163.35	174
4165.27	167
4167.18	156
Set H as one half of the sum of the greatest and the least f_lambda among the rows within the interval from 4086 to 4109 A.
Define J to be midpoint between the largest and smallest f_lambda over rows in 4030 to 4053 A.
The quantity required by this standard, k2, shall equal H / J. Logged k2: 0.93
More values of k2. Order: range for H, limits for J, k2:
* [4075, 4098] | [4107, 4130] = 0.95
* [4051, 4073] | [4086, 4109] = 0.98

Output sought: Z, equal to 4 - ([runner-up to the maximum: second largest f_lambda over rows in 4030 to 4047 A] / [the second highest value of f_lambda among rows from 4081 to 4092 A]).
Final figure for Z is 3.05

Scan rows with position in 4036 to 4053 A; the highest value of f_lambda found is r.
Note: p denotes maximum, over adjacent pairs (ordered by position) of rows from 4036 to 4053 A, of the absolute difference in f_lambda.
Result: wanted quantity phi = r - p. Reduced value 178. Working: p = 9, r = 187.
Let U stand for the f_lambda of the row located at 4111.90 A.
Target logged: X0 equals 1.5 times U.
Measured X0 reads 249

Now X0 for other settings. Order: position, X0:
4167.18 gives 234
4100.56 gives 195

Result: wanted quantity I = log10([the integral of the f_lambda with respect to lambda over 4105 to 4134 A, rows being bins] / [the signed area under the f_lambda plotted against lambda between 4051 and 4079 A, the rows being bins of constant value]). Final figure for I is 0.05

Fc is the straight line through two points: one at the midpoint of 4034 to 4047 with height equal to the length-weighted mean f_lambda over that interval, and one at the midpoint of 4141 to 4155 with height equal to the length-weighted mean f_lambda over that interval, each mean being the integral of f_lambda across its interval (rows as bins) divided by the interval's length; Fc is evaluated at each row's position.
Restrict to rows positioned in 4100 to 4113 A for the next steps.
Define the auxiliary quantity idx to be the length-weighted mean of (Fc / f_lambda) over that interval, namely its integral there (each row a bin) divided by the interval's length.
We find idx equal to 1.07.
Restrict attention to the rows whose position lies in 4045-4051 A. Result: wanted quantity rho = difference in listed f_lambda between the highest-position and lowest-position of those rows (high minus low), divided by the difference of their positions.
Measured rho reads 0.8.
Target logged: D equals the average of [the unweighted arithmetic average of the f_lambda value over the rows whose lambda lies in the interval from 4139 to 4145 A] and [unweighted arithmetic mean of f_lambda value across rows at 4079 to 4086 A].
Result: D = 164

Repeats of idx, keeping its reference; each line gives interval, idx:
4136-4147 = 0.96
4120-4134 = 0.94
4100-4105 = 1.21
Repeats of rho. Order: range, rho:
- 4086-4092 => 3.2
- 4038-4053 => -1.4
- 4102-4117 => 4.2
